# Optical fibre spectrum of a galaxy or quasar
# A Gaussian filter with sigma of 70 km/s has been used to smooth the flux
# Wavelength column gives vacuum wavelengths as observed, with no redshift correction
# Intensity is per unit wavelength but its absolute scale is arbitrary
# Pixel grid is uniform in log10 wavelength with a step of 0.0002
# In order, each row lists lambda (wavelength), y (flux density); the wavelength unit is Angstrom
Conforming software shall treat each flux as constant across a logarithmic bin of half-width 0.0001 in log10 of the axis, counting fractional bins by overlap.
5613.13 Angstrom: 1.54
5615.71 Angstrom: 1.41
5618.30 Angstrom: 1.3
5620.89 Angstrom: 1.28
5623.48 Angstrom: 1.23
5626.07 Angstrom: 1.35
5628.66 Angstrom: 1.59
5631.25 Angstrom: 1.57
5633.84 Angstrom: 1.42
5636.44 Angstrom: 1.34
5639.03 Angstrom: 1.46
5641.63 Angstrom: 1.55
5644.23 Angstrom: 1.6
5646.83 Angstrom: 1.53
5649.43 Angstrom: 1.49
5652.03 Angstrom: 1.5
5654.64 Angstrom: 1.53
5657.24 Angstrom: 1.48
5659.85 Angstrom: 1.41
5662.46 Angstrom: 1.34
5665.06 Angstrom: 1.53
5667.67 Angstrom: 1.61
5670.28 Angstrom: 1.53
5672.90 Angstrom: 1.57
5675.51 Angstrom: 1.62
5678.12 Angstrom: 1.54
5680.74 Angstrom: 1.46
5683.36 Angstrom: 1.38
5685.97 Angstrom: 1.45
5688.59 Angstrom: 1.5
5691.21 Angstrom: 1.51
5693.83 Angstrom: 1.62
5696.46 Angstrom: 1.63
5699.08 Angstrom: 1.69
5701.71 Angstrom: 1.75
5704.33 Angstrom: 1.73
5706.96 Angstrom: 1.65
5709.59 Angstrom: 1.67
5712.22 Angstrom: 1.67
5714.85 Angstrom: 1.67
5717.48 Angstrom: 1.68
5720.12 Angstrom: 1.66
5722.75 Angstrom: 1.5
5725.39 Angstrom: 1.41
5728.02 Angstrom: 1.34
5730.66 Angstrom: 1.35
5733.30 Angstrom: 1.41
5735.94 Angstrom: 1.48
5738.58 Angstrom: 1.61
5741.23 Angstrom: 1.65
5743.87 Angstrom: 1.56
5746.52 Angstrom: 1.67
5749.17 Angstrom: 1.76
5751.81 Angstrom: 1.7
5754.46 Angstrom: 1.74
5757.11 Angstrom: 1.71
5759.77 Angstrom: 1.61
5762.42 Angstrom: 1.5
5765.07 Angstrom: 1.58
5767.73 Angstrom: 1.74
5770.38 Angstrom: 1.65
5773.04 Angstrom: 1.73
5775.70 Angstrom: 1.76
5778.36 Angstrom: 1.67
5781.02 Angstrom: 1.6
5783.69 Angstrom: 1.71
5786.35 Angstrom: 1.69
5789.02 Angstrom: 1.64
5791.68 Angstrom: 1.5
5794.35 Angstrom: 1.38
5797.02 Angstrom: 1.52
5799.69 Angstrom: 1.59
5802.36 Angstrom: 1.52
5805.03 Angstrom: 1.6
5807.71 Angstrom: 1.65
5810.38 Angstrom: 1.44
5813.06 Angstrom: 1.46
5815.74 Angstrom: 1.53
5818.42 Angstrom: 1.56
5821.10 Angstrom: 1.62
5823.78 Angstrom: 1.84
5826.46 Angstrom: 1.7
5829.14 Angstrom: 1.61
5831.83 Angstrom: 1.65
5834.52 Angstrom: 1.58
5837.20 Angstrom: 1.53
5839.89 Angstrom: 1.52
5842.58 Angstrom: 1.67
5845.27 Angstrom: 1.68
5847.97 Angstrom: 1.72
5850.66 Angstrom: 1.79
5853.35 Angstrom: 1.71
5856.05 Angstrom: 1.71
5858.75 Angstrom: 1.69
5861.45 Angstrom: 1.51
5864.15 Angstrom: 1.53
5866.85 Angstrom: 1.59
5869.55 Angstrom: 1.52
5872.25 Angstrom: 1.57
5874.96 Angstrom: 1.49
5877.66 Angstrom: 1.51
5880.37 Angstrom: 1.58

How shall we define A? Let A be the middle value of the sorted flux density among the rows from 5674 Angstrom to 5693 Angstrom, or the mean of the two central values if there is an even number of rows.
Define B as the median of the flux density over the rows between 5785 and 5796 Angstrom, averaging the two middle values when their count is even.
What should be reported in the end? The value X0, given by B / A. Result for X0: 1.05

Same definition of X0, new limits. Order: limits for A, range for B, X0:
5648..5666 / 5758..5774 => 1.09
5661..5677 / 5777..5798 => 1.05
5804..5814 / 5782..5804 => 1.02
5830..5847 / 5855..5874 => 0.97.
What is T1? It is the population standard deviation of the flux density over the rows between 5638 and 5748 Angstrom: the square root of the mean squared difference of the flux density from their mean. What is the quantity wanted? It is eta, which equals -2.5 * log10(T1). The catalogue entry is 2.42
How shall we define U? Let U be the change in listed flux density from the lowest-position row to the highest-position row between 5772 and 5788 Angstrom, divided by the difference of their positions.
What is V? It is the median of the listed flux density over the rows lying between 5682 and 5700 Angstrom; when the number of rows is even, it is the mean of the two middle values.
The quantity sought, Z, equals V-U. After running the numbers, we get 1.51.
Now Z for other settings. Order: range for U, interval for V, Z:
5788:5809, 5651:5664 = 1.48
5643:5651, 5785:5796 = 1.59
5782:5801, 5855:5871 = 1.57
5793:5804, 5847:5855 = 1.70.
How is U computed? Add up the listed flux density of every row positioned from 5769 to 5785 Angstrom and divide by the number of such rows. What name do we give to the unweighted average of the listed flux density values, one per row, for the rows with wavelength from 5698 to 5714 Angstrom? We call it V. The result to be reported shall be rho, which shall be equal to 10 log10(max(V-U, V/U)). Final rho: 0.02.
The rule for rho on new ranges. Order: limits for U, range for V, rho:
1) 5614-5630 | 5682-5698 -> 0.47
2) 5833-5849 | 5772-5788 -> 0.20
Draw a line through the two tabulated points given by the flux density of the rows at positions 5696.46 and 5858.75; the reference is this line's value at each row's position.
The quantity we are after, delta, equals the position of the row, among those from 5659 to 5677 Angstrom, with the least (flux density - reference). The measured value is 5662.46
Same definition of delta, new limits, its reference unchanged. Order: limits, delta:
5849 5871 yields 5861.45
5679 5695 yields 5683.36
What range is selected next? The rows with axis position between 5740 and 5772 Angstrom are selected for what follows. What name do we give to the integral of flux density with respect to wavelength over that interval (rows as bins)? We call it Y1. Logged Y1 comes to 53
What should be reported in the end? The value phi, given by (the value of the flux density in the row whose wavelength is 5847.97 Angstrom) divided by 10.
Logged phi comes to 0.172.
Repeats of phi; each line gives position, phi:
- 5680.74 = 0.146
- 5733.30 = 0.141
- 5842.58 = 0.167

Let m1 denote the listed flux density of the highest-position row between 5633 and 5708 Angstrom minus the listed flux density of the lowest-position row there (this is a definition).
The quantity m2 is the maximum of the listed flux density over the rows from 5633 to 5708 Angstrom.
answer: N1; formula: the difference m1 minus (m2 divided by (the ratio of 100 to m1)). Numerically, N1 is 0.23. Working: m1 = 0.23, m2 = 1.75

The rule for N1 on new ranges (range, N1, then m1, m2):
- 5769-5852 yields 0.14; 0.14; 1.84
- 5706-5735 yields -0.24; -0.24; 1.68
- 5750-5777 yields 0.06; 0.06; 1.76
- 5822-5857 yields -0.13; -0.13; 1.84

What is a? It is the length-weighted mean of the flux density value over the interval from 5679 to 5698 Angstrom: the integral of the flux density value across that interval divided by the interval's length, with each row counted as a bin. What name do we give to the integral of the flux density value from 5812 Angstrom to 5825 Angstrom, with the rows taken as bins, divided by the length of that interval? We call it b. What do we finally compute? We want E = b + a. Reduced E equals 3.11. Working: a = 1.51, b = 1.60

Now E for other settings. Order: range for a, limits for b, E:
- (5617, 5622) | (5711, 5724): 2.93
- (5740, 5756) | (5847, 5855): 3.42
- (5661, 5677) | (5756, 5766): 3.13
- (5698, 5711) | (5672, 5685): 3.21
